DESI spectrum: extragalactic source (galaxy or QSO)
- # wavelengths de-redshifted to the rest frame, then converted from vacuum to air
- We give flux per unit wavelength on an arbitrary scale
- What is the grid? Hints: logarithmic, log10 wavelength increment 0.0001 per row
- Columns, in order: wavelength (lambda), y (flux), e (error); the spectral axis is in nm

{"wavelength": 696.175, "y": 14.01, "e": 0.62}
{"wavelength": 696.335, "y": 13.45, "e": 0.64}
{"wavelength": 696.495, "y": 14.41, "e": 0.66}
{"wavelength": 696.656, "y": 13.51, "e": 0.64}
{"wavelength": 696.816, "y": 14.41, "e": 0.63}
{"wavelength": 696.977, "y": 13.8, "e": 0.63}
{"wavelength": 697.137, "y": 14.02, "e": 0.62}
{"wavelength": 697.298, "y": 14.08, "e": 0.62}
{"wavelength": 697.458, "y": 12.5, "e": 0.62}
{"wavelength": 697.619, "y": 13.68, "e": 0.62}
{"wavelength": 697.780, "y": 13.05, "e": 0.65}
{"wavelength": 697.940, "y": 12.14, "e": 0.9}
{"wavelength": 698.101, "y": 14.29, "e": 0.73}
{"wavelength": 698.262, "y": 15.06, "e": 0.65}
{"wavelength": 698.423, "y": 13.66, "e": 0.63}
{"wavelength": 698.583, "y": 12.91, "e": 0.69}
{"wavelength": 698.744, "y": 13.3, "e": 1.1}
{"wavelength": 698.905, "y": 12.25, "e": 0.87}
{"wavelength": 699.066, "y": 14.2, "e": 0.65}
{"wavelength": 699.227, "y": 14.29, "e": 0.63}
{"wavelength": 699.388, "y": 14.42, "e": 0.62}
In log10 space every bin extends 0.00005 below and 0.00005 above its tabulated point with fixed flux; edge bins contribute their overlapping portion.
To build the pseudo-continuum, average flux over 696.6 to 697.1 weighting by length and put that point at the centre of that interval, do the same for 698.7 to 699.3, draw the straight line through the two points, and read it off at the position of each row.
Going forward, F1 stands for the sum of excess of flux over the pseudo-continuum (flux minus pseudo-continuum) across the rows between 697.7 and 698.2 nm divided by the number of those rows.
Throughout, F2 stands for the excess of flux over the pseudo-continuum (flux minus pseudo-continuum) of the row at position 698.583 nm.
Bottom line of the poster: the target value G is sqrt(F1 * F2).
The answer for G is 0.62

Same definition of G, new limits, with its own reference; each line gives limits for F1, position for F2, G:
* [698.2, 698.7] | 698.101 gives 0.39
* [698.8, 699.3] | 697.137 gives 0.11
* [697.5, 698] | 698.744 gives 0.46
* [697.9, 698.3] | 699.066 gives 0.31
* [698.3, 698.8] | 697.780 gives 0.46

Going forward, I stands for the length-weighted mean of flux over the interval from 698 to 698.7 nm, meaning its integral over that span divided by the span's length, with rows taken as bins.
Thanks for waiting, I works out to 13.9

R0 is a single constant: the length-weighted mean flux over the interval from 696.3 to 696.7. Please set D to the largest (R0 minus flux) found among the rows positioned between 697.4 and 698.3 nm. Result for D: 1.7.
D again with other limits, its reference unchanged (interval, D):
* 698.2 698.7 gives 0.9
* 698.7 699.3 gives 1.6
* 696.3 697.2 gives 0.4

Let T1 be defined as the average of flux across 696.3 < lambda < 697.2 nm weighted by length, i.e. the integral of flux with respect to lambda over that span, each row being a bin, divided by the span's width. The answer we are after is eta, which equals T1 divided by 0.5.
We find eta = 27.9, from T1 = 14.0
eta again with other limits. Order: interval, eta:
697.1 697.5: 27.2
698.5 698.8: 26.3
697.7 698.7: 27.0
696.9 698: 26.7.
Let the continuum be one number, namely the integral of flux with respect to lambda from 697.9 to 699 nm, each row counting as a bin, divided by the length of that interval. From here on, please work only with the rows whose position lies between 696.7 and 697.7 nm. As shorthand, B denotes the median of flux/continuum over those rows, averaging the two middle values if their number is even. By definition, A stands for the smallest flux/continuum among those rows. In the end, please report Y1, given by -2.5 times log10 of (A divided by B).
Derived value 0.12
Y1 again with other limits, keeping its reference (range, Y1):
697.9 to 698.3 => 0.18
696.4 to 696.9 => 0.07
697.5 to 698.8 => 0.11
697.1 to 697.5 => 0.12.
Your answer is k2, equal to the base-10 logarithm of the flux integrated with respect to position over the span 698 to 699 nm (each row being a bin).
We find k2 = 1.13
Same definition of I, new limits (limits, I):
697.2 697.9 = 13.3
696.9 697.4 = 13.9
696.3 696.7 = 13.8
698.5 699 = 12.9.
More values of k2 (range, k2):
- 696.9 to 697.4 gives 0.57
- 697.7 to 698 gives 0.33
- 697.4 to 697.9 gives 0.56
